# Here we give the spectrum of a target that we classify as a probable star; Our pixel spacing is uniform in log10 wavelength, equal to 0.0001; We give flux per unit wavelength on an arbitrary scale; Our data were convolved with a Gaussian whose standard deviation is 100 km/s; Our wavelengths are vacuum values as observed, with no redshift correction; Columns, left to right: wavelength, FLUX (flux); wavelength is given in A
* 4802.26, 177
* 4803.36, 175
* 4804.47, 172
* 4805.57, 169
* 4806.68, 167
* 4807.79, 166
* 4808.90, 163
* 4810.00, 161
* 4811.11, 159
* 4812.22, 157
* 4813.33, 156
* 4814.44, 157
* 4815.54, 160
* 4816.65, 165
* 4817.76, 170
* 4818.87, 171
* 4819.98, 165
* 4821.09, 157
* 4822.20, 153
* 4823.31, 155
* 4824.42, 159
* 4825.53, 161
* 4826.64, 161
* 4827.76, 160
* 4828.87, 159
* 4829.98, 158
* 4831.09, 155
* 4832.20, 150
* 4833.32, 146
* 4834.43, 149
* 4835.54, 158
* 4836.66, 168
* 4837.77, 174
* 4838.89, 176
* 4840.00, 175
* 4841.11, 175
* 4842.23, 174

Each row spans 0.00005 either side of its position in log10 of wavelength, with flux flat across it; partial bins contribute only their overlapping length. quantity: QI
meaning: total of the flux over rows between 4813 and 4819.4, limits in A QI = 979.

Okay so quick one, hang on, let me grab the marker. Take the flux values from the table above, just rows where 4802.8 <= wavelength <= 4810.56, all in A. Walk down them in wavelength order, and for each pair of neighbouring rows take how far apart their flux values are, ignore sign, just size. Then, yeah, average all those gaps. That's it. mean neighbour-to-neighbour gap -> 2.3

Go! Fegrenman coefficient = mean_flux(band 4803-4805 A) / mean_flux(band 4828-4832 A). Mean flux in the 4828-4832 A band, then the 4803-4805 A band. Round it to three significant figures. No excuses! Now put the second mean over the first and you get 1.10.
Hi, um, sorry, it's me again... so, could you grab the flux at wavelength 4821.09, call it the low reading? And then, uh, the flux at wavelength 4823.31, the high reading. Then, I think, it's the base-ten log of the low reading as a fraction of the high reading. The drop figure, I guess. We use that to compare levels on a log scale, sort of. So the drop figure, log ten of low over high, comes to 0.006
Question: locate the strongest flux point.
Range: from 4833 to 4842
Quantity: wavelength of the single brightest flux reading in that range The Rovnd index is 4838.89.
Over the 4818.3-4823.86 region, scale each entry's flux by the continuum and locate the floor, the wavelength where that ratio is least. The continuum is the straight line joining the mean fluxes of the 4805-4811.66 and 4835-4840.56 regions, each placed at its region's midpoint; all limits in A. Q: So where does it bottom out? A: 4822.20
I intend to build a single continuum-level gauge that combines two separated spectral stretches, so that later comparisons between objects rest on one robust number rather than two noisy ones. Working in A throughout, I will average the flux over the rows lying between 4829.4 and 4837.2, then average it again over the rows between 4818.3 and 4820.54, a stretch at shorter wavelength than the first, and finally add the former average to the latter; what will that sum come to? 323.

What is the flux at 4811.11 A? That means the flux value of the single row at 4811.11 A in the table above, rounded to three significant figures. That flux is 159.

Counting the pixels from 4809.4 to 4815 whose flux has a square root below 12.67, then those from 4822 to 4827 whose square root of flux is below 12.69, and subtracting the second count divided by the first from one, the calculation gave -0.25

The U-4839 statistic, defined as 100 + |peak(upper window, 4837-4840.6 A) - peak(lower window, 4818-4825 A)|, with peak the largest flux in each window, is 105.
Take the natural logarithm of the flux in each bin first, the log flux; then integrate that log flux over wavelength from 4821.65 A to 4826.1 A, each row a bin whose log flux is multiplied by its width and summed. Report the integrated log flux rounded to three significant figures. 22.5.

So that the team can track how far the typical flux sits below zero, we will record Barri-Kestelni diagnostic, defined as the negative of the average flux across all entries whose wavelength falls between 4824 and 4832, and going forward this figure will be -159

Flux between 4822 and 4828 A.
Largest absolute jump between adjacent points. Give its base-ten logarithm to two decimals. 0.60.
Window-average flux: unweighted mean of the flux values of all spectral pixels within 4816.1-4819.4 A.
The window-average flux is 169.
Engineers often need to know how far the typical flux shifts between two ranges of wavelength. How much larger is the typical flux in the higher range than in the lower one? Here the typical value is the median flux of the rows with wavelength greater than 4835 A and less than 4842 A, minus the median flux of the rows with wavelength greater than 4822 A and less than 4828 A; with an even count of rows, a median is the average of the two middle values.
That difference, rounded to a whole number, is 15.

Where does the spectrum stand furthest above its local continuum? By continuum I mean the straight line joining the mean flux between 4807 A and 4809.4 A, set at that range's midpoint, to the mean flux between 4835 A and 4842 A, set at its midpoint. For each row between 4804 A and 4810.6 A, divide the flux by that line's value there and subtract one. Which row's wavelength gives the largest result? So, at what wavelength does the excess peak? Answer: 4804.47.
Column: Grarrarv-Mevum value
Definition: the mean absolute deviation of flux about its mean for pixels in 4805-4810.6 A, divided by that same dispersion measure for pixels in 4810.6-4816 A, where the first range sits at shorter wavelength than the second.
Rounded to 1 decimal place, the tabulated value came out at 1.9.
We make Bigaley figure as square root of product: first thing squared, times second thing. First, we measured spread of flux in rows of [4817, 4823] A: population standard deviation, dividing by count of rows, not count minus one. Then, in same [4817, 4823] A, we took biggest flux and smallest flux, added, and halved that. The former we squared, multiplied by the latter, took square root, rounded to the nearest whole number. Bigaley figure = 91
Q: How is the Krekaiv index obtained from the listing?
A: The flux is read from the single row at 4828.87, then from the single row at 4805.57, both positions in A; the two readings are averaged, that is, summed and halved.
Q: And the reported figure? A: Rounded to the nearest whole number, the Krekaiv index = 164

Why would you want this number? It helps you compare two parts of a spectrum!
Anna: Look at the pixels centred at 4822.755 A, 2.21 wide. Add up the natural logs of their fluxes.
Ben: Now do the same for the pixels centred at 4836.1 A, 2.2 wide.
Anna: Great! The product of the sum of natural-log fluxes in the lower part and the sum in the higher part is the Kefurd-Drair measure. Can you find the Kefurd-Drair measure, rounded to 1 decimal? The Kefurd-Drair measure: 102.6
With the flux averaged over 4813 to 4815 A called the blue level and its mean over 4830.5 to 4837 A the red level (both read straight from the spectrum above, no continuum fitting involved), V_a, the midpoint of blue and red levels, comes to 155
